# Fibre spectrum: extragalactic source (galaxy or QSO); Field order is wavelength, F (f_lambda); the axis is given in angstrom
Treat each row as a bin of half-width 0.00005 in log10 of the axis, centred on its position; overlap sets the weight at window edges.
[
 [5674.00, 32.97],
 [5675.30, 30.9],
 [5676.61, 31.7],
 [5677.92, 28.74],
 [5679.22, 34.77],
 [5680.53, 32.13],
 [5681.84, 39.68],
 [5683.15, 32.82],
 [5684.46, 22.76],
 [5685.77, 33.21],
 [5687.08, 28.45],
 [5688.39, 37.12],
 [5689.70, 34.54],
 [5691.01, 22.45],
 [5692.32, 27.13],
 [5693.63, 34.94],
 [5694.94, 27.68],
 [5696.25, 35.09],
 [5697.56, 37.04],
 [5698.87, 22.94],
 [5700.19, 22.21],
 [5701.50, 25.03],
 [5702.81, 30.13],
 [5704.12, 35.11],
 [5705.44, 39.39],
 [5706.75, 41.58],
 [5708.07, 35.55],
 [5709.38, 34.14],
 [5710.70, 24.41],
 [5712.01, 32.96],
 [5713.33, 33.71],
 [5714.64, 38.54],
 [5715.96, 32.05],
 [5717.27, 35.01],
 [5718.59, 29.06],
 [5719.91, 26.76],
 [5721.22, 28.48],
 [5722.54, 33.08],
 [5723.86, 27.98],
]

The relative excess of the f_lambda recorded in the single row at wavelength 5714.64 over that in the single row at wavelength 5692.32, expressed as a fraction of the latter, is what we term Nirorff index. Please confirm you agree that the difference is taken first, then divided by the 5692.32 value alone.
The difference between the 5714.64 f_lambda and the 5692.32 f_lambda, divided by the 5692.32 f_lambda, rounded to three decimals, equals 0.421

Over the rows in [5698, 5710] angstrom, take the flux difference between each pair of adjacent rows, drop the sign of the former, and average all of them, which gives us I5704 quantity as 3.4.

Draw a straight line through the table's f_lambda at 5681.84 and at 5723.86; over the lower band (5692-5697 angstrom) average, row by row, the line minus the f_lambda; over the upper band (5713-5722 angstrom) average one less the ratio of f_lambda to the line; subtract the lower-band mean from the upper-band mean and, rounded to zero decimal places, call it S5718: -5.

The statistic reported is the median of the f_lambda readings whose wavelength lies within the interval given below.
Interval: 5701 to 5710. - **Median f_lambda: 35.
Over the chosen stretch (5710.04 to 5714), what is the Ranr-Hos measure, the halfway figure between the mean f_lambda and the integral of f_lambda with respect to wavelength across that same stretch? 75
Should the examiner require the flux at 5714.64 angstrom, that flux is 38.54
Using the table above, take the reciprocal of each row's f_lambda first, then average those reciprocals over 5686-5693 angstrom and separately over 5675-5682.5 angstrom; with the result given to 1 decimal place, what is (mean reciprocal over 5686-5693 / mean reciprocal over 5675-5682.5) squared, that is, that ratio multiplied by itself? 1.3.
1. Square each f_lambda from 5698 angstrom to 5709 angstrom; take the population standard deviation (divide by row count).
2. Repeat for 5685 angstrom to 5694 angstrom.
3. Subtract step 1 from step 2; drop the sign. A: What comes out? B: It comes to 153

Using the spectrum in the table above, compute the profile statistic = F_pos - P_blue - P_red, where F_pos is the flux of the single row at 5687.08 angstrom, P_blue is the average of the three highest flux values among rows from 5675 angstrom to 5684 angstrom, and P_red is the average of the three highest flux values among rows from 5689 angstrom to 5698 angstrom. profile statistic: -43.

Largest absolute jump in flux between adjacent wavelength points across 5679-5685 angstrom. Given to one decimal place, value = 10.1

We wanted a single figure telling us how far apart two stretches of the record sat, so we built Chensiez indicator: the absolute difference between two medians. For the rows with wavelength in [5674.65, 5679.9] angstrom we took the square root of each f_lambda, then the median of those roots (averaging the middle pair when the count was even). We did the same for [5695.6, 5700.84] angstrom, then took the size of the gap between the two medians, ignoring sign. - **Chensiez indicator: 0.24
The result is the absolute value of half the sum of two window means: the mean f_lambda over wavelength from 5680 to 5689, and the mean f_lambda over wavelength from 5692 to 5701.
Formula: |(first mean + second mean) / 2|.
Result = 30.9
